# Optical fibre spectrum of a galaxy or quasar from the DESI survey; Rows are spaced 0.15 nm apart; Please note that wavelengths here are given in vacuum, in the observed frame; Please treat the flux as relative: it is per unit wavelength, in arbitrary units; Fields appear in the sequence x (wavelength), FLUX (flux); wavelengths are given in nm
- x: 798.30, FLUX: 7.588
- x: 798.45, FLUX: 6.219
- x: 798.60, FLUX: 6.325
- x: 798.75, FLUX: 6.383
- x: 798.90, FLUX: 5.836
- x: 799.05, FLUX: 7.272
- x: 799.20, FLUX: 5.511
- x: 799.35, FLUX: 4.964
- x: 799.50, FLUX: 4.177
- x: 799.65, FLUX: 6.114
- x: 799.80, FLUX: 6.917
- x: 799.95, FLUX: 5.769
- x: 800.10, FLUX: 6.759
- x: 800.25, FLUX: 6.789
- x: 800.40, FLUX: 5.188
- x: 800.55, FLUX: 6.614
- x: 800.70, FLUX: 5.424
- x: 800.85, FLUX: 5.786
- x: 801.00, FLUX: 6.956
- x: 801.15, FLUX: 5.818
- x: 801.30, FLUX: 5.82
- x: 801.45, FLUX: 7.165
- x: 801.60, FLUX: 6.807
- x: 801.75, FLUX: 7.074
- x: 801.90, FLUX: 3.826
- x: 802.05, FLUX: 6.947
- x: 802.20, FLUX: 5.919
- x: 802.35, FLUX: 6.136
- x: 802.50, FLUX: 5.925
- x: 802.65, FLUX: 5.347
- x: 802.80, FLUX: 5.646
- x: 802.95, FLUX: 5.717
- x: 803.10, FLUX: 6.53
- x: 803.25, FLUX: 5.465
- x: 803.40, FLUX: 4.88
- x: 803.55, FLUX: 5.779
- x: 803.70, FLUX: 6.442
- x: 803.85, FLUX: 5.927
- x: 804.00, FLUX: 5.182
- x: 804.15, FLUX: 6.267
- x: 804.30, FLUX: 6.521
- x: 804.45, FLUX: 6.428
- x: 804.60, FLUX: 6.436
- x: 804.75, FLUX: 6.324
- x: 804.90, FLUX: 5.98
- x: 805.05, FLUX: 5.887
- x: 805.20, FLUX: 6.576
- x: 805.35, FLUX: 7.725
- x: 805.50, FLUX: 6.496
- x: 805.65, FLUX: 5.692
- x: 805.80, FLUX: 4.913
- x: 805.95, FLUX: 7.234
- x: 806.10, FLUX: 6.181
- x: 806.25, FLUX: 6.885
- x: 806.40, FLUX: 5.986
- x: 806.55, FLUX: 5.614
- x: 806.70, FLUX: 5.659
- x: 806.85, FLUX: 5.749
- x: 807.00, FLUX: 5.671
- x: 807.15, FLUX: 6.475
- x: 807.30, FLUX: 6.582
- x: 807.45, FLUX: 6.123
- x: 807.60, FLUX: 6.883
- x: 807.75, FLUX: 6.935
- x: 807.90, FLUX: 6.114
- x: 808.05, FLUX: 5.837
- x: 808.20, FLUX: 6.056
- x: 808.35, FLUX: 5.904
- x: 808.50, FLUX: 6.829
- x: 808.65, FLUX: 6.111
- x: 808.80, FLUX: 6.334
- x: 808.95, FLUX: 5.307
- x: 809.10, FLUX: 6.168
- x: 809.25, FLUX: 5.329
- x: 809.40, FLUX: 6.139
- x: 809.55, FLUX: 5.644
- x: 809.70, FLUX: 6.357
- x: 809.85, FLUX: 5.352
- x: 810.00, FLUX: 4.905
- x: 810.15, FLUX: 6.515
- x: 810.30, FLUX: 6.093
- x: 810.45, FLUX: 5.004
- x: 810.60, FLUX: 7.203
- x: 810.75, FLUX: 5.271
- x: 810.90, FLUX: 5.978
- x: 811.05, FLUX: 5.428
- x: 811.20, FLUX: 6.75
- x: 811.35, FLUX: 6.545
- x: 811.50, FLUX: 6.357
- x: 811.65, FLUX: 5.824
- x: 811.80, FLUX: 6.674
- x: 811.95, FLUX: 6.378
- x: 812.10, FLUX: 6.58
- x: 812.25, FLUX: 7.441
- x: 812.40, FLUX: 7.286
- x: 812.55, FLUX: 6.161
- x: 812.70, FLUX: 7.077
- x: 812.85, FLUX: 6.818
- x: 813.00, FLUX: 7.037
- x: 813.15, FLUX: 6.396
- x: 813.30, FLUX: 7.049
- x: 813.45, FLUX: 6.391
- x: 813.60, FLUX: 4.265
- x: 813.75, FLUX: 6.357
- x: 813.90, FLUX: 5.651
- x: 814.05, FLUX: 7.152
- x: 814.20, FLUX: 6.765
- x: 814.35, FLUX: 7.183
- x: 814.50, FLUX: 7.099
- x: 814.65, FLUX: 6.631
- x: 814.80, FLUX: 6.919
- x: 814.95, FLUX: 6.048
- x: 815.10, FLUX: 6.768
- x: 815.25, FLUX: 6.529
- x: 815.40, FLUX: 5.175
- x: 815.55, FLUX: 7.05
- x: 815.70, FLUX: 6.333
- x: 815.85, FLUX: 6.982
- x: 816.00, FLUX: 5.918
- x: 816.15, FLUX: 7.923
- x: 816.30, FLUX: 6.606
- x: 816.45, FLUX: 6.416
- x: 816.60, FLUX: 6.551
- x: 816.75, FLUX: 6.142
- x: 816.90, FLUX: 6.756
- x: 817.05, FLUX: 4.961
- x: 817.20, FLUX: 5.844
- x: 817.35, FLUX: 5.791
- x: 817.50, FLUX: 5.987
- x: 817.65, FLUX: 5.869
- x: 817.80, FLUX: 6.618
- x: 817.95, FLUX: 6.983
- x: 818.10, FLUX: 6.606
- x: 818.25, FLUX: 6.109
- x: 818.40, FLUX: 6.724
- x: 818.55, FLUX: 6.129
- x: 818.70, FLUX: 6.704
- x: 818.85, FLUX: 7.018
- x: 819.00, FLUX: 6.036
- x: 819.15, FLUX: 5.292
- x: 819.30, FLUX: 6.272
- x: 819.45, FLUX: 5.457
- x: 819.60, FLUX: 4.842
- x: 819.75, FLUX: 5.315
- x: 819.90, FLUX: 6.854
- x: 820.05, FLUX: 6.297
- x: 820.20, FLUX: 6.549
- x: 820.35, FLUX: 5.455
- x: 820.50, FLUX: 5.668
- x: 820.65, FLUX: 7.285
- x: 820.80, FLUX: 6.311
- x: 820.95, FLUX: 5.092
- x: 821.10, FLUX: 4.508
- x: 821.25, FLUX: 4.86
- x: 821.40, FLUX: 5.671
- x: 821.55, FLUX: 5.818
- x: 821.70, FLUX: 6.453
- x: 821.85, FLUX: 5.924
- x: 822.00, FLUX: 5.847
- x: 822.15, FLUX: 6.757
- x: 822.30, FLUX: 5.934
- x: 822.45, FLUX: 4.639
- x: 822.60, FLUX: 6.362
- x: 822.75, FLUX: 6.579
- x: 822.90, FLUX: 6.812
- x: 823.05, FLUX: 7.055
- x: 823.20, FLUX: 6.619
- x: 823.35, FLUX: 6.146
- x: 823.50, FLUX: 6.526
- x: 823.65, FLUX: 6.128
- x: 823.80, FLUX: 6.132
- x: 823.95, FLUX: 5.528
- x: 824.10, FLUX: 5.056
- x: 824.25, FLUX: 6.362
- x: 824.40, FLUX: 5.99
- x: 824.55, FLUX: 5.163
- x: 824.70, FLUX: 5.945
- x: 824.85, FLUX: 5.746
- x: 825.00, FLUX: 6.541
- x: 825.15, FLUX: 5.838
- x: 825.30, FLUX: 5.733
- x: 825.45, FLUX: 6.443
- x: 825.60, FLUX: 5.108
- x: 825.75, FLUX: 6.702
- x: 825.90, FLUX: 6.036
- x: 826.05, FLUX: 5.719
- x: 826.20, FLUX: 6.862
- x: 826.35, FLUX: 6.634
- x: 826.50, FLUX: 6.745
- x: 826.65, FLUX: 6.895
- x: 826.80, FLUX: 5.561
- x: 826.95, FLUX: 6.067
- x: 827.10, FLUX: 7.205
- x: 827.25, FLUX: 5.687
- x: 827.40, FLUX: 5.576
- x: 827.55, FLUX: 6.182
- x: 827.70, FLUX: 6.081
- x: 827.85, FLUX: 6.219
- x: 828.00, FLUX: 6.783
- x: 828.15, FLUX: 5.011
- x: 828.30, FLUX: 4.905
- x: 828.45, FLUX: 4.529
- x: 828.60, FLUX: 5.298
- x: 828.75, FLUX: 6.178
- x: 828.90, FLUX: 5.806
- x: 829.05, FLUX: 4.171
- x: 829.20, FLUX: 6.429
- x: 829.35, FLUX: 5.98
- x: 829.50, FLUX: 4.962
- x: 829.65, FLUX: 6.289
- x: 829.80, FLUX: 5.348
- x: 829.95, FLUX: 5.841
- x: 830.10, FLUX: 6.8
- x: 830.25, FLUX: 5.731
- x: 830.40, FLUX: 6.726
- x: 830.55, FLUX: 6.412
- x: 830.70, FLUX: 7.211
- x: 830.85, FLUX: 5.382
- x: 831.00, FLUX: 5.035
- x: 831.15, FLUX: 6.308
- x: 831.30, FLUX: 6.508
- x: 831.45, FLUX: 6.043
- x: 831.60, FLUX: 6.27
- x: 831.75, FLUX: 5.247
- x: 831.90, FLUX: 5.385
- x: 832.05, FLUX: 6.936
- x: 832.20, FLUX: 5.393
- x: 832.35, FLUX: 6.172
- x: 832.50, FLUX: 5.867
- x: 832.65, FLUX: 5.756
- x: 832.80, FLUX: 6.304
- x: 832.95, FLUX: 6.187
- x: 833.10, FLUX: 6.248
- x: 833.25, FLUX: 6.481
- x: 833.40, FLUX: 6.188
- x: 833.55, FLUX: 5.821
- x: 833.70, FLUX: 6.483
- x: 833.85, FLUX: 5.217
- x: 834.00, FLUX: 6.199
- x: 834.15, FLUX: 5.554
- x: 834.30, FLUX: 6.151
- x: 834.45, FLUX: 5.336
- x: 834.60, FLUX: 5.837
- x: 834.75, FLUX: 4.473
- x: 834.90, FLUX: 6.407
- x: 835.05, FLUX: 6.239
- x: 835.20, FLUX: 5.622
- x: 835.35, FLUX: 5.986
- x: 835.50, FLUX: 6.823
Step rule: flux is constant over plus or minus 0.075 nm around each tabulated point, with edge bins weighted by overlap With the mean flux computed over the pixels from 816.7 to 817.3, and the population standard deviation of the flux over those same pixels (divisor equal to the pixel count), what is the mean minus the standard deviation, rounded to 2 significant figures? 5.3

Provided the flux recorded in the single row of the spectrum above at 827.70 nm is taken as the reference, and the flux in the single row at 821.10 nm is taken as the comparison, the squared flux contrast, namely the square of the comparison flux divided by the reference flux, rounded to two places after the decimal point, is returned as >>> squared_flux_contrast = 0.55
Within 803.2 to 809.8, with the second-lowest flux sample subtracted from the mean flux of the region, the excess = 1.2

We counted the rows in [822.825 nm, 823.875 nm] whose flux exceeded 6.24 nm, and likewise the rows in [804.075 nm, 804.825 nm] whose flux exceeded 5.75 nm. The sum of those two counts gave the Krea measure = 9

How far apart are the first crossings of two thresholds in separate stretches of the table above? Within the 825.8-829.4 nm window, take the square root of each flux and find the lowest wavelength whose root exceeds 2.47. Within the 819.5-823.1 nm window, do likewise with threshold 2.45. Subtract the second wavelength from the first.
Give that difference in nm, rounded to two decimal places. 6.30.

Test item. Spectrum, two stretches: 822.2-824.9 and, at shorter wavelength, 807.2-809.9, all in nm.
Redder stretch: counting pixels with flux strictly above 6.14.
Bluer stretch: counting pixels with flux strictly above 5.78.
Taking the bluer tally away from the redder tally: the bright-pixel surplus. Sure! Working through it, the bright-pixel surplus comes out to -6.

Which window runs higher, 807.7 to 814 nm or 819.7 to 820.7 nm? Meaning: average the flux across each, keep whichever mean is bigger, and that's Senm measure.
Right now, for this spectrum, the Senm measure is 6.20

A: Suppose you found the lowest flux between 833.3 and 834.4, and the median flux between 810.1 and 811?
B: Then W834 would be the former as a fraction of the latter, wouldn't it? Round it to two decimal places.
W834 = 0.86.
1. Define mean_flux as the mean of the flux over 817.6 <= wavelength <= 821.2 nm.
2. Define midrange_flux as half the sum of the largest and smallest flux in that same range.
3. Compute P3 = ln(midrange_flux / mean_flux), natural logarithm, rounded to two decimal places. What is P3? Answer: -0.03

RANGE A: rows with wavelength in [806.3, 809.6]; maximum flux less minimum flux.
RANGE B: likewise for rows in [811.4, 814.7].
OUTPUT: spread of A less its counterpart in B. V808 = -1.5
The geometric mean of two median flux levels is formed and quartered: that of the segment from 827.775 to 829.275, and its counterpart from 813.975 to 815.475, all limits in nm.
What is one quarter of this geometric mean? 1.53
